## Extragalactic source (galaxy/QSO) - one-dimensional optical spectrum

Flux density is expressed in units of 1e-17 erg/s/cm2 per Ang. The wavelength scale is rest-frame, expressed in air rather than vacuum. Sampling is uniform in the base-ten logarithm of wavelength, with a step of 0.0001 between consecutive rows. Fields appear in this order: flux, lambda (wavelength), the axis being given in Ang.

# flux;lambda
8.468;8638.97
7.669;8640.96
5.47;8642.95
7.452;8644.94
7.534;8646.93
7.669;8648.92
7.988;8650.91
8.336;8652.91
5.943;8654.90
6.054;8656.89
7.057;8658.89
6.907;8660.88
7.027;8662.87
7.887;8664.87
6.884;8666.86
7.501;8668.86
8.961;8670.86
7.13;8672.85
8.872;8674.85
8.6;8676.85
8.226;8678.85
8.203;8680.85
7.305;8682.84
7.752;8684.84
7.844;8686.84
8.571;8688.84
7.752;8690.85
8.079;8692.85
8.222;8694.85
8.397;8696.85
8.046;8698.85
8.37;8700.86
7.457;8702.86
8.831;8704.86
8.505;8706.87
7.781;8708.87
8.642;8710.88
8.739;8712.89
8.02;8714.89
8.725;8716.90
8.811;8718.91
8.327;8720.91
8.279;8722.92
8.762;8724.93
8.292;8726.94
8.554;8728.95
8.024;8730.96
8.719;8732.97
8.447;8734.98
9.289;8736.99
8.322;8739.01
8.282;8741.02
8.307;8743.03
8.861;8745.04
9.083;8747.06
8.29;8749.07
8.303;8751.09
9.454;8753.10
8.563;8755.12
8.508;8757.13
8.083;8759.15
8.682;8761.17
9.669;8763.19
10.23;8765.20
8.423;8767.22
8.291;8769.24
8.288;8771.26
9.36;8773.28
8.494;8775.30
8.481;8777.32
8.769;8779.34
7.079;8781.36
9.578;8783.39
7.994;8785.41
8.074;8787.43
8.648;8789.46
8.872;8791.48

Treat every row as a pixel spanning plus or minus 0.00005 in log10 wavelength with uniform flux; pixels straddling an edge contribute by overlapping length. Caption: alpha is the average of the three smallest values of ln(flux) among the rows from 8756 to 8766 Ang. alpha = 2.13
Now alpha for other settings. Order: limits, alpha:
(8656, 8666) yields 1.89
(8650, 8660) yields 1.85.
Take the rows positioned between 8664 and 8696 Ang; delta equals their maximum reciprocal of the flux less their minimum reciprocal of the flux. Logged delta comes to 0.034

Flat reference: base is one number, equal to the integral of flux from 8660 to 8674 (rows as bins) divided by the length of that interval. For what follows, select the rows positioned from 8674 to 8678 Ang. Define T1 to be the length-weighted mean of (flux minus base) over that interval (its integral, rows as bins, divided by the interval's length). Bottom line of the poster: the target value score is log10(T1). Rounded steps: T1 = 1.22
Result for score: 0.09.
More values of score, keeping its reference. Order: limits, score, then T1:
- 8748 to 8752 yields -0.09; 0.82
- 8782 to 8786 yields 0.09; 1.22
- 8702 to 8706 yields -0.16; 0.69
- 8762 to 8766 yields 0.38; 2.39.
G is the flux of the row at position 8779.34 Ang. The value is 8.769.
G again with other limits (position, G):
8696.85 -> 8.397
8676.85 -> 8.6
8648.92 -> 7.669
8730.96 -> 8.024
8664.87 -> 7.887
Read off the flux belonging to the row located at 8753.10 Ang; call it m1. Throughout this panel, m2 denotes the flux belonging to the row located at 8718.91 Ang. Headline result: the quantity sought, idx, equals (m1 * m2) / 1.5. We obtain 56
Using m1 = 9.454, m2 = 8.811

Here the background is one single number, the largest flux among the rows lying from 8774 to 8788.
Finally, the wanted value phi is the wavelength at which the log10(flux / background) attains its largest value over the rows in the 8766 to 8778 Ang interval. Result 8773.28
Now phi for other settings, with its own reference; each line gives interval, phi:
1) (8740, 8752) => 8747.06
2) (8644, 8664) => 8652.91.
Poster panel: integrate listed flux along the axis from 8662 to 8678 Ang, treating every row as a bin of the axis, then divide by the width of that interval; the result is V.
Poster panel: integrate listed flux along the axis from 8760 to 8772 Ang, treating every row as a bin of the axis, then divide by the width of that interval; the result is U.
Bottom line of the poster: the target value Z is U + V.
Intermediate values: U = 8.93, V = 7.86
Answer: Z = 16.8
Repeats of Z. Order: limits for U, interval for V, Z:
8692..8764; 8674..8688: 16.6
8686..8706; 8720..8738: 16.7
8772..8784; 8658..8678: 16.3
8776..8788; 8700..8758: 16.8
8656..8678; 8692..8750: 16.0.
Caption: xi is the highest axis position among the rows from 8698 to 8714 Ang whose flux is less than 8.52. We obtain 8708.87 Ang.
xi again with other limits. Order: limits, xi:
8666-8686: 8684.84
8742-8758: 8757.13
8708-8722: 8720.91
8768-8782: 8781.36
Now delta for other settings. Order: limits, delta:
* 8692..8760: 0.028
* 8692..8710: 0.021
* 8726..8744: 0.017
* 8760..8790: 0.044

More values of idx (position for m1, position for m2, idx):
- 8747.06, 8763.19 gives 59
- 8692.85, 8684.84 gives 42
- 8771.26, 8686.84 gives 43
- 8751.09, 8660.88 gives 38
